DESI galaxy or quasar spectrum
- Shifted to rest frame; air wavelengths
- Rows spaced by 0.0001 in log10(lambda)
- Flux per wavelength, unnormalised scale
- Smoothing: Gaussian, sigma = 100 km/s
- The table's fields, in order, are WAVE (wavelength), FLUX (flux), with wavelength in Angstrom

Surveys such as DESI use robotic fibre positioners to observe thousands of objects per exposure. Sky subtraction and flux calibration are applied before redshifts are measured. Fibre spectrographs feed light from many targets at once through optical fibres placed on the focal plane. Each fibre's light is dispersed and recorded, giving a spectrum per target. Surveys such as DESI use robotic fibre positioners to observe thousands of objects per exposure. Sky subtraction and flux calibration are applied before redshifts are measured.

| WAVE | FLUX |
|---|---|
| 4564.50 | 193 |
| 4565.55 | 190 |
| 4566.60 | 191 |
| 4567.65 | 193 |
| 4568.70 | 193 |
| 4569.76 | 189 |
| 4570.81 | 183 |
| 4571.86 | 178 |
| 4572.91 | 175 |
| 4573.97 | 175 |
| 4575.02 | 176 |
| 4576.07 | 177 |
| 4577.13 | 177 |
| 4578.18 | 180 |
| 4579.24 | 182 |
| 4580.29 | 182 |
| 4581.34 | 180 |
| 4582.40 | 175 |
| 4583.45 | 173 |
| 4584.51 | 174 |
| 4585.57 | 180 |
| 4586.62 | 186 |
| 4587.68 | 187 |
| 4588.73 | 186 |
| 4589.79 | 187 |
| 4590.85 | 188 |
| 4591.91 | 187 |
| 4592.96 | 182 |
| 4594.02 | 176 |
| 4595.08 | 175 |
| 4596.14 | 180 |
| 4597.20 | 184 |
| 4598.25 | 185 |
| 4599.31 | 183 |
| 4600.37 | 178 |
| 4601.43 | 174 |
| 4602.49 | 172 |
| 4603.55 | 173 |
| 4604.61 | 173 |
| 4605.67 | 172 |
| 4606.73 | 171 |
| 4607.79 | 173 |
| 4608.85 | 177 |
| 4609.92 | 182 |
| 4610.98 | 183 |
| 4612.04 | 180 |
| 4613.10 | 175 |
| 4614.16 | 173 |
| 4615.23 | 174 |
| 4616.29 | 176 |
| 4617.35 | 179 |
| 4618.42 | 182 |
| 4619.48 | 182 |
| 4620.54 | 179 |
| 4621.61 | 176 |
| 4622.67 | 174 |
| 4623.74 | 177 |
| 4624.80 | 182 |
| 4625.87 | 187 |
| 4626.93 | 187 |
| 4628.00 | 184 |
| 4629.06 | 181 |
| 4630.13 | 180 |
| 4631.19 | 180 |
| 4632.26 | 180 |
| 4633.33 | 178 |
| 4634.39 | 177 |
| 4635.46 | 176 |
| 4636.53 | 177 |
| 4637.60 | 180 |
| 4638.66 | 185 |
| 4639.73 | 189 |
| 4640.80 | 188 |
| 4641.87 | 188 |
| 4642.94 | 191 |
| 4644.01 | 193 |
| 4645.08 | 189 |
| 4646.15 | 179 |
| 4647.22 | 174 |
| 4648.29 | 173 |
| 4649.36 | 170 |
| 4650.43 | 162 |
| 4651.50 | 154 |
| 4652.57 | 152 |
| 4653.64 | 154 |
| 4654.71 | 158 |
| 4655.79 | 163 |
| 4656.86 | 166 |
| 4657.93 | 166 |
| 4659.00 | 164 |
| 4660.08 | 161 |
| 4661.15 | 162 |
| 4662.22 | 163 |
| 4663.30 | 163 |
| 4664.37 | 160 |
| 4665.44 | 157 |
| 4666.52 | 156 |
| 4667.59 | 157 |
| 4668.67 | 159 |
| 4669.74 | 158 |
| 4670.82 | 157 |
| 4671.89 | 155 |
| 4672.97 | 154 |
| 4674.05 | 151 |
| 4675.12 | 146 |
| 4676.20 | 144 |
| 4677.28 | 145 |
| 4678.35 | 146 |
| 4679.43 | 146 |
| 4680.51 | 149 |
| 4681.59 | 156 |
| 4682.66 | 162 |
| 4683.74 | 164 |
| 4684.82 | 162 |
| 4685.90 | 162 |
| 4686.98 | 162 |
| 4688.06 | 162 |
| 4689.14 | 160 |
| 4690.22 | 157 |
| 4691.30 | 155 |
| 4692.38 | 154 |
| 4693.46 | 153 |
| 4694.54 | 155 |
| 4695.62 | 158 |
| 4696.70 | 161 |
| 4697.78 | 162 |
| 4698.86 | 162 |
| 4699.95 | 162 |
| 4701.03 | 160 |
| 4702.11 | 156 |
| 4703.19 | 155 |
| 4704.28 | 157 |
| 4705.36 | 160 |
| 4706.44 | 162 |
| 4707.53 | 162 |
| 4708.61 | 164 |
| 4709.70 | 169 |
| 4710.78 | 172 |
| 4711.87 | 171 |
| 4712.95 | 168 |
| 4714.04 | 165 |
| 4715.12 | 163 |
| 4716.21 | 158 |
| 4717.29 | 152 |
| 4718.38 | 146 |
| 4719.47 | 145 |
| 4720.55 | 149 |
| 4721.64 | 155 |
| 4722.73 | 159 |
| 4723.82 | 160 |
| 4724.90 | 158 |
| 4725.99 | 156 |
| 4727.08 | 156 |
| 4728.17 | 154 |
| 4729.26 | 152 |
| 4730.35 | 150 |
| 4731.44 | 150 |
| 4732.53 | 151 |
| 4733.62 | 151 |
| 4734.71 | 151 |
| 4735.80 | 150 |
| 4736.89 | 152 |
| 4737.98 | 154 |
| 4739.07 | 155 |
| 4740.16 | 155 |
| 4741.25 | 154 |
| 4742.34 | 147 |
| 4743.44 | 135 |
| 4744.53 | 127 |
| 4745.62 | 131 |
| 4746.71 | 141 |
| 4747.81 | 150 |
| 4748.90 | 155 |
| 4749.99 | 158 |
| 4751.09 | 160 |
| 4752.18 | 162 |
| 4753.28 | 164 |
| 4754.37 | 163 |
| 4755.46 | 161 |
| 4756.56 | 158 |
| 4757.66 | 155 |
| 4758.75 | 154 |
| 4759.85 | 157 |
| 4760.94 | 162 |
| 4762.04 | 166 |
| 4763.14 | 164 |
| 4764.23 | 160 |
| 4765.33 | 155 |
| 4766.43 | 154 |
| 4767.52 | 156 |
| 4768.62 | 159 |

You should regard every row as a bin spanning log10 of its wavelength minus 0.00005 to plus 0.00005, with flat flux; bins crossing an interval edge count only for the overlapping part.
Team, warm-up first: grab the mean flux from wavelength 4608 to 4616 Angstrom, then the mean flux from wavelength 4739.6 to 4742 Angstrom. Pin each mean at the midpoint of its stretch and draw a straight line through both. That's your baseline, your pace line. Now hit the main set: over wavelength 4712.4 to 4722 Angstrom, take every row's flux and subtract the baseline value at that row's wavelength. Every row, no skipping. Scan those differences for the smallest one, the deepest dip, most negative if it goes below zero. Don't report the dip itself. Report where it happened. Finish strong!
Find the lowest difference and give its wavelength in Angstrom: 4719.47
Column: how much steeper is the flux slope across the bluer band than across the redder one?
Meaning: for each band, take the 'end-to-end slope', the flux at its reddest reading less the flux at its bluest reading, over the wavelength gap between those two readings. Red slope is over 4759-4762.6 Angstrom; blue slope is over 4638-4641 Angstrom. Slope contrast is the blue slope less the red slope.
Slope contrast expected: -2.7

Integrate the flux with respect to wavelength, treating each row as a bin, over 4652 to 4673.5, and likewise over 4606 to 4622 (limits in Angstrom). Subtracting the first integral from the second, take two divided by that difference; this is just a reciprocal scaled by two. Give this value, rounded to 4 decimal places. -0.0034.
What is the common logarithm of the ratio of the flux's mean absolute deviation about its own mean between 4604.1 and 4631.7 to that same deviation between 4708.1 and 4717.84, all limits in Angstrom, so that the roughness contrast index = -0.1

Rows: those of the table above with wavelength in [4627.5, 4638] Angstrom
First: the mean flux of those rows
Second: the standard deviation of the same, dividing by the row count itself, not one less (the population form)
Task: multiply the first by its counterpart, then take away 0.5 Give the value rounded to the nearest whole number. 401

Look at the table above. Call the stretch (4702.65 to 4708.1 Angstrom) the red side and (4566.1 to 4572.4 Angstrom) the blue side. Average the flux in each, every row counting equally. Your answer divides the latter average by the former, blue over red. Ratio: 1.18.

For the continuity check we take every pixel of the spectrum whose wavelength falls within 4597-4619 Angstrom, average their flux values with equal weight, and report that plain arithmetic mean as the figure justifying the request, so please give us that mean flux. 177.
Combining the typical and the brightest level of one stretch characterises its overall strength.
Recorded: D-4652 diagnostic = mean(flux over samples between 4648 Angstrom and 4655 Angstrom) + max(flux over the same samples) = 333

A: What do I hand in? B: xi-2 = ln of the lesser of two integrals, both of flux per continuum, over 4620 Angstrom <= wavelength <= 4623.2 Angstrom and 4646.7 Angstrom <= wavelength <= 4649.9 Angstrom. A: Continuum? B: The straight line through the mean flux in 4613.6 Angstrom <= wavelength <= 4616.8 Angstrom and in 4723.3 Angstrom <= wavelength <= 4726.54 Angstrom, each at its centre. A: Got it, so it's 1.18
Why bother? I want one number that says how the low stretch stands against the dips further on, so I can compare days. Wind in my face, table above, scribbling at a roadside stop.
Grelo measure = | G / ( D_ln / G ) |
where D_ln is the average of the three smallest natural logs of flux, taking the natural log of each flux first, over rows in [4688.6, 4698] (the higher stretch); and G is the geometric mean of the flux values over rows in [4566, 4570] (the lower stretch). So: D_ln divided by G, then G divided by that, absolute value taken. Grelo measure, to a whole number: 7280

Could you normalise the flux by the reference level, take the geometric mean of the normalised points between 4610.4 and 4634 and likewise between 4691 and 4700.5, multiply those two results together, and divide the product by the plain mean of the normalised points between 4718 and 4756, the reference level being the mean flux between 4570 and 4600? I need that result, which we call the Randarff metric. 1.03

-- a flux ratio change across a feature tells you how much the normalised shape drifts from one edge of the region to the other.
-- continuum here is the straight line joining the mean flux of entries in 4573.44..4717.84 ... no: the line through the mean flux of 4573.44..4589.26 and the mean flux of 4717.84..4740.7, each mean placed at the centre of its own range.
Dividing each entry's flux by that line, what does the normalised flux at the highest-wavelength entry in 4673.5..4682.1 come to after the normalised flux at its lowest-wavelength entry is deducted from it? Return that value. 0.04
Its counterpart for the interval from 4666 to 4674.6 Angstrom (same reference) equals -0.02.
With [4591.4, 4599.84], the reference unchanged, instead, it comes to -0.01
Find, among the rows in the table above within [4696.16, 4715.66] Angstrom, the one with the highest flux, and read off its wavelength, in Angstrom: 4710.78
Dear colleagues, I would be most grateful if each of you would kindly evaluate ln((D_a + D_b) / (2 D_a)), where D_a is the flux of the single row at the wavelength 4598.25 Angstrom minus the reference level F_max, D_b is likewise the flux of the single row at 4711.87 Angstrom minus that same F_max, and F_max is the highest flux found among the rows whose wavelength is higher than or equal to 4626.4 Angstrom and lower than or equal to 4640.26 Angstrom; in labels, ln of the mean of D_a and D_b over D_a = 1.01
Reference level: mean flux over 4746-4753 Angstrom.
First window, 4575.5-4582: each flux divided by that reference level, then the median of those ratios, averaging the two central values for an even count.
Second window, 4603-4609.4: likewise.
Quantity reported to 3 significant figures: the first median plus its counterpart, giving 2.29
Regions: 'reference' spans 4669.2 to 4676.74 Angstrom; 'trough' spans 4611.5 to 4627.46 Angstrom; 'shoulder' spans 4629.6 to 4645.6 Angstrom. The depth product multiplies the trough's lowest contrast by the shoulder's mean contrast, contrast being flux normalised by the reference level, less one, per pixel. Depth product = 0.028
